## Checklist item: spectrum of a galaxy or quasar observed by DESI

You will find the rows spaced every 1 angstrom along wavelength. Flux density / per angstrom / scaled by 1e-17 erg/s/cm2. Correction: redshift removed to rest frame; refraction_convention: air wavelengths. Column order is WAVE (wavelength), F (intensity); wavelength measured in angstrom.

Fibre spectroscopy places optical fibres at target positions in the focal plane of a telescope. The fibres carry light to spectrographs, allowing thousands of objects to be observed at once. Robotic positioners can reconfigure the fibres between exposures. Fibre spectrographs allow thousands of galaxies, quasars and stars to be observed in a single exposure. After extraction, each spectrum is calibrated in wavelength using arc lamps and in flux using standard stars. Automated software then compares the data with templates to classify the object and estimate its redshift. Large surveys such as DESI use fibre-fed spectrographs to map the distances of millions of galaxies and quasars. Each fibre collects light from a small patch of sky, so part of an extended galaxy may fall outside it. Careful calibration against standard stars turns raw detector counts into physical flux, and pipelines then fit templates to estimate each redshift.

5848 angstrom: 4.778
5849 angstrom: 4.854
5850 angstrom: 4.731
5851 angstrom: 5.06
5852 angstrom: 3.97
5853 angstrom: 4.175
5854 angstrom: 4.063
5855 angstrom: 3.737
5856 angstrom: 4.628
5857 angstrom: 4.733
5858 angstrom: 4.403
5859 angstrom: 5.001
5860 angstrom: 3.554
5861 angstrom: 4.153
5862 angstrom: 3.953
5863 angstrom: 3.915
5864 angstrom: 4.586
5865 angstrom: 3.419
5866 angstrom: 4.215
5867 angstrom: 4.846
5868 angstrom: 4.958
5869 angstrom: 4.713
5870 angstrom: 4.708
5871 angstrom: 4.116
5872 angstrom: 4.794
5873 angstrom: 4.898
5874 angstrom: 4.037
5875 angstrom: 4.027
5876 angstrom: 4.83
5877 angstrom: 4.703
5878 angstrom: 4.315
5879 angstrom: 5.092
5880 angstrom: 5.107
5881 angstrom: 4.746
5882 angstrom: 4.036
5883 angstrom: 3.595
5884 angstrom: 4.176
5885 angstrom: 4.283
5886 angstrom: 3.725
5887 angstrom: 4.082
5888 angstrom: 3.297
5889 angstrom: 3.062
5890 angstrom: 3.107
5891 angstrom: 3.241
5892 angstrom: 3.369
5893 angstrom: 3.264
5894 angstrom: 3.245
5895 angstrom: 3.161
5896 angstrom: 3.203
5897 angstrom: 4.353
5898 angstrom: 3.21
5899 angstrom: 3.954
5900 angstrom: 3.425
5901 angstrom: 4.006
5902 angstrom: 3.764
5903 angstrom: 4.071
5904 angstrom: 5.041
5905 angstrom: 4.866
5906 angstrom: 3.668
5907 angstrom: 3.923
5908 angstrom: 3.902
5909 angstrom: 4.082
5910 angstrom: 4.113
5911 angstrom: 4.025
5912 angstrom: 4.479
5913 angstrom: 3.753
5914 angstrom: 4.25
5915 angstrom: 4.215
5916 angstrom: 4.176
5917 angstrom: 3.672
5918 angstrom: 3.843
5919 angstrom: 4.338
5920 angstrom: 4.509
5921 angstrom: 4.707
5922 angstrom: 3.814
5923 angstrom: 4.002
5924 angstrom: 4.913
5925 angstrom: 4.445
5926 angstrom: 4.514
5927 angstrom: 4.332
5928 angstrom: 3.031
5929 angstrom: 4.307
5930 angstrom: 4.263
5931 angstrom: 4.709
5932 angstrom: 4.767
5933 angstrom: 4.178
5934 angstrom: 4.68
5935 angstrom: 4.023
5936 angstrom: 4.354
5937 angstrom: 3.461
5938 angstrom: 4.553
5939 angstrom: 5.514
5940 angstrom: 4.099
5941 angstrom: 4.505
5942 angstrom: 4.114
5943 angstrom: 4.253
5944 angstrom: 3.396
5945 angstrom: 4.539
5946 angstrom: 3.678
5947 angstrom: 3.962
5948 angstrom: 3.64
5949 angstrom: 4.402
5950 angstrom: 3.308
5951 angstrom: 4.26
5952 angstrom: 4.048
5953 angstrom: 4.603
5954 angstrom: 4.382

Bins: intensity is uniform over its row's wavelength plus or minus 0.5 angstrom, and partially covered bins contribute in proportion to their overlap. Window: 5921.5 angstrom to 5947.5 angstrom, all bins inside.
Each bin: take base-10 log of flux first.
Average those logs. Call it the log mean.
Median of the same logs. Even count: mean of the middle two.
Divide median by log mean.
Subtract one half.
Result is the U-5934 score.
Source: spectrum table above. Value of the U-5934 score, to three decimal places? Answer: 0.511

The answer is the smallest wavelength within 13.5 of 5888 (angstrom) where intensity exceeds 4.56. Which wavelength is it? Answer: 5876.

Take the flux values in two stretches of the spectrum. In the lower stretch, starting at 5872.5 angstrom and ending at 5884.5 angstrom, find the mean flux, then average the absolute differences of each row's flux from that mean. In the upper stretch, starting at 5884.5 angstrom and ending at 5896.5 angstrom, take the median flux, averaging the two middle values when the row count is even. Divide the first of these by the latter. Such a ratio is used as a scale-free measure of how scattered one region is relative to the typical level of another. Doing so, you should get 0.133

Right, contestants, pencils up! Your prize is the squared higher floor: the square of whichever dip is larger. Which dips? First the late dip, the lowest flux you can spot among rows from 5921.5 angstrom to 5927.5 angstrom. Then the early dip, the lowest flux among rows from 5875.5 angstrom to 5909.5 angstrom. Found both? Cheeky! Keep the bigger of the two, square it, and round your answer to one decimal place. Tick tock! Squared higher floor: 14.5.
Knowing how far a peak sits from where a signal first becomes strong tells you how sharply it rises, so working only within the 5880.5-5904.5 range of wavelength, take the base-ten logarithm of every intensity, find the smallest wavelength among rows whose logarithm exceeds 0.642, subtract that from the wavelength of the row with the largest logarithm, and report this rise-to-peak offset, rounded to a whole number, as 23 angstrom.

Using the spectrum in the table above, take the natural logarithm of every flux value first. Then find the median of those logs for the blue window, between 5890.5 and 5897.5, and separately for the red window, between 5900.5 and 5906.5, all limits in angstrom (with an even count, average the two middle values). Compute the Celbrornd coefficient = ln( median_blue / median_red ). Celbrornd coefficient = -0.17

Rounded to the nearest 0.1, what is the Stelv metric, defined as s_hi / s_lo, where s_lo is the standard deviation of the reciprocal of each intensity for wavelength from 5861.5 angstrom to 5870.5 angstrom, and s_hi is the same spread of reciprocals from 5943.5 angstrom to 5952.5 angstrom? 1.0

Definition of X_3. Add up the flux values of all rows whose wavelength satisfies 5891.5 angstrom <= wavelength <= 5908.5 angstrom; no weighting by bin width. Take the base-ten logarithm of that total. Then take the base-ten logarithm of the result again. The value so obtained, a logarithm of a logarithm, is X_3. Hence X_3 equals 0.257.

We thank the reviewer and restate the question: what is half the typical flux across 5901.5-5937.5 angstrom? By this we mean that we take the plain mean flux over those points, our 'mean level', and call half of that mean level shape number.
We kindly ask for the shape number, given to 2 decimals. 2.10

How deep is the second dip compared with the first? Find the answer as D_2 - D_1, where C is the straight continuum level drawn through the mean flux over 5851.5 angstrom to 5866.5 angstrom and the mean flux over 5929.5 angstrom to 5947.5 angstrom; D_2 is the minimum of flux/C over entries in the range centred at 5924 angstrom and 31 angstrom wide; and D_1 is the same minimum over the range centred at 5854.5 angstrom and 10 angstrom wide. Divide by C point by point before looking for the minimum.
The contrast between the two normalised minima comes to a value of -0.19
